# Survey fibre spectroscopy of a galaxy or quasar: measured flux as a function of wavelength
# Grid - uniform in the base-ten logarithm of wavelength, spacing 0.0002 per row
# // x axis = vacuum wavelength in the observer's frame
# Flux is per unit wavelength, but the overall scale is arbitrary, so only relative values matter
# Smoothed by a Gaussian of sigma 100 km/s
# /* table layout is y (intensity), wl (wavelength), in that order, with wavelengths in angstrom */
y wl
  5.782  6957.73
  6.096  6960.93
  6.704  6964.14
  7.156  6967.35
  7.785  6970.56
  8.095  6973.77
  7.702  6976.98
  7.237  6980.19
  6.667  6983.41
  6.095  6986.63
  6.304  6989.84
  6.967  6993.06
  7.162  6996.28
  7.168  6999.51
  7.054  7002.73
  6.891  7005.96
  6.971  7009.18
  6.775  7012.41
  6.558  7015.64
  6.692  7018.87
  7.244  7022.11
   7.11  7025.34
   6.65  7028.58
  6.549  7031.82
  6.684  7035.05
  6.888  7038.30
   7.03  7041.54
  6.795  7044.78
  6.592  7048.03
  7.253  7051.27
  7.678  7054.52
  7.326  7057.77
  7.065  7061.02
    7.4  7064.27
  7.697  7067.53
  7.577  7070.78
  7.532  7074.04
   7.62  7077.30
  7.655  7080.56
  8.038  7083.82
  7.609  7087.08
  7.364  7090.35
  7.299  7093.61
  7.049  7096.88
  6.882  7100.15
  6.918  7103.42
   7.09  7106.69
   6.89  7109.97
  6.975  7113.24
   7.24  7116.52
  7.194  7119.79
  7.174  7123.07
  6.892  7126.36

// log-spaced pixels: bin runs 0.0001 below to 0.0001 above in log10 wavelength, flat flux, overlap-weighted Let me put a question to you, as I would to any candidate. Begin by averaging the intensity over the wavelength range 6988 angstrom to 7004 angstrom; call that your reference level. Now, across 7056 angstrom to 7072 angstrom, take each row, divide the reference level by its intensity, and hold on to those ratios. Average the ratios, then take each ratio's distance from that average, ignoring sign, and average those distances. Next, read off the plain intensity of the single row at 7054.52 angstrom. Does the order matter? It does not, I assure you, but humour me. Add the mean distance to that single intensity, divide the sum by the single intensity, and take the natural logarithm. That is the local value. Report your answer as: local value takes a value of 0.0029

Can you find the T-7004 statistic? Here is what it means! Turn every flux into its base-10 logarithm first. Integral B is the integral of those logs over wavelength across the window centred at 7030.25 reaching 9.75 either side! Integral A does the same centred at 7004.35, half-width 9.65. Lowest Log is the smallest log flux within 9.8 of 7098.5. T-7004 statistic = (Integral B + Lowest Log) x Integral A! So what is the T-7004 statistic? 279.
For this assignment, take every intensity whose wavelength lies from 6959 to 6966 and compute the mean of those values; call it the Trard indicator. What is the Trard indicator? 6.40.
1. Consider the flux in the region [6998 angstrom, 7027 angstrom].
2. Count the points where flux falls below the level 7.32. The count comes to 9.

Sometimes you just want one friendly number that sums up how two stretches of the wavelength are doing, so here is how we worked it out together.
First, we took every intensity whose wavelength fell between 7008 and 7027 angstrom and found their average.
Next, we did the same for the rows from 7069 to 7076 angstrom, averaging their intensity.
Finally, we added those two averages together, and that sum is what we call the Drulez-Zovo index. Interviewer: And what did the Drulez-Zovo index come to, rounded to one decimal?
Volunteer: 14.4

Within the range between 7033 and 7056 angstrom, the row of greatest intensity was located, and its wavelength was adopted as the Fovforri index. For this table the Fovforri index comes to 7054.52 angstrom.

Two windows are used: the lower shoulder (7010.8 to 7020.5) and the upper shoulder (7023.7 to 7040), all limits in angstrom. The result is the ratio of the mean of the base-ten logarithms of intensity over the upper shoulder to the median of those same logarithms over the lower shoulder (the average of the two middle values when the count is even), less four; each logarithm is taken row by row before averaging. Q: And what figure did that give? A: -2.99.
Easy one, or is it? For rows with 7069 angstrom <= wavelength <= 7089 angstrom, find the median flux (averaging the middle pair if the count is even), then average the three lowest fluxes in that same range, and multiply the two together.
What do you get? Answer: 58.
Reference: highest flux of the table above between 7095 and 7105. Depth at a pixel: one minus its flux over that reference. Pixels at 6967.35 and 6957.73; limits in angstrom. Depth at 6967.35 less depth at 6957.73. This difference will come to -0.195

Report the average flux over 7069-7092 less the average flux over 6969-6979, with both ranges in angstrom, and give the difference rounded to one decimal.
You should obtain -0.2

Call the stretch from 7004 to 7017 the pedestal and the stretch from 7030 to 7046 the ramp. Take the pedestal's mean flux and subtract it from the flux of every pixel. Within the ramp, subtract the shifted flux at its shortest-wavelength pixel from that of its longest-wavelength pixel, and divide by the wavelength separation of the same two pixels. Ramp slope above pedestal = 0.019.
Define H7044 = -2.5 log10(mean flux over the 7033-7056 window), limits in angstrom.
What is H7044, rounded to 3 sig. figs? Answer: -2.11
